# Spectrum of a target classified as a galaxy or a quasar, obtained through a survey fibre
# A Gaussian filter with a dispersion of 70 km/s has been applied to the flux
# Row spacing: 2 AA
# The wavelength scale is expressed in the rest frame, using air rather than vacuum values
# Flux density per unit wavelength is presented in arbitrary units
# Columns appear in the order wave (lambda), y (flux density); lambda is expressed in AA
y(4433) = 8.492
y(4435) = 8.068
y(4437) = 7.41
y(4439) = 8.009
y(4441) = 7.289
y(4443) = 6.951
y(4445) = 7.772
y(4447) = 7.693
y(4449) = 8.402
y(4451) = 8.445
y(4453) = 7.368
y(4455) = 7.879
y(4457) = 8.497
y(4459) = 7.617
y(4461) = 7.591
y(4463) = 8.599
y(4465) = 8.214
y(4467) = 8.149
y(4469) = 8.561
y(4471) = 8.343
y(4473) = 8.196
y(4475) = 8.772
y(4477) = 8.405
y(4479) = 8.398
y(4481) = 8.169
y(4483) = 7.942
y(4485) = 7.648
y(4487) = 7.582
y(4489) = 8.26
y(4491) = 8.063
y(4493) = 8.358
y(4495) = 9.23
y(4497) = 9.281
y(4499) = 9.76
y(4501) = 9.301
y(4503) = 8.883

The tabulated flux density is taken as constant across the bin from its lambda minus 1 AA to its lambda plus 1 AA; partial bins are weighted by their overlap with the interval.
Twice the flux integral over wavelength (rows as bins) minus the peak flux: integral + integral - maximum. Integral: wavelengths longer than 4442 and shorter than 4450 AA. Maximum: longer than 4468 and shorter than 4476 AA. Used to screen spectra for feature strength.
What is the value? 114.5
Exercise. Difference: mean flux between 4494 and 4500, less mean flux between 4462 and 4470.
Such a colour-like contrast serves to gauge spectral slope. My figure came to 1.0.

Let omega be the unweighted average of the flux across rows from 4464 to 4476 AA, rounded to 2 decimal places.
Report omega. 8.37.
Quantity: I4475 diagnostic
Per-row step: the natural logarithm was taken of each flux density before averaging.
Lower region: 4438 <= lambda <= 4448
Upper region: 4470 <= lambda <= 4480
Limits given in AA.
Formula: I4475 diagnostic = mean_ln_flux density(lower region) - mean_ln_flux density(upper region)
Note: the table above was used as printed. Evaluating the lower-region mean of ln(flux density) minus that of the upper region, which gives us -0.11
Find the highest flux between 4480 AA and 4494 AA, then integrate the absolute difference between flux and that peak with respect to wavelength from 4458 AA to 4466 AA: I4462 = 3.8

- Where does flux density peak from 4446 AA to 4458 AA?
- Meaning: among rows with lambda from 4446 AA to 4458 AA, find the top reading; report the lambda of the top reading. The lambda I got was 4457 AA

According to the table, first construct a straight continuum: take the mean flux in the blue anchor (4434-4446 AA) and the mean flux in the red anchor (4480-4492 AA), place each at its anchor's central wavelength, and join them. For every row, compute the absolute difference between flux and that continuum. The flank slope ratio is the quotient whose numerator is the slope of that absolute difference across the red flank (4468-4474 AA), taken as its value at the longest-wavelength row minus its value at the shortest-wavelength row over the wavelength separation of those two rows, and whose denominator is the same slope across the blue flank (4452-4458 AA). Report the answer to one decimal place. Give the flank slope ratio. -0.9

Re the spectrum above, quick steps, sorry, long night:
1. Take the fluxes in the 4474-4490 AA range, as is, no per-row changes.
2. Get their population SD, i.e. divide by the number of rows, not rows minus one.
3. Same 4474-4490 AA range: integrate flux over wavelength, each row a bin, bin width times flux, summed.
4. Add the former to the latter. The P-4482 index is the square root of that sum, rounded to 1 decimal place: 11.4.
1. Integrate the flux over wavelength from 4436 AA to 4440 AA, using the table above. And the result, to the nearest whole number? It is 31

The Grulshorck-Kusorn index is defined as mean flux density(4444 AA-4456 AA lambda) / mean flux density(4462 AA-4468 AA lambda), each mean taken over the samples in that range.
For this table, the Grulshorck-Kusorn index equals 0.95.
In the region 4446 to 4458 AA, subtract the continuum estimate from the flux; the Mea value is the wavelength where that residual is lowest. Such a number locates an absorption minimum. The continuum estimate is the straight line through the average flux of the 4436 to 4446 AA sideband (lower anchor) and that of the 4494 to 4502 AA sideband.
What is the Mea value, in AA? 4453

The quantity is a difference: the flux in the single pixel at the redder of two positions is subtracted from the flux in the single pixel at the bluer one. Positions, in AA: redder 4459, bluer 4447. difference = 0.1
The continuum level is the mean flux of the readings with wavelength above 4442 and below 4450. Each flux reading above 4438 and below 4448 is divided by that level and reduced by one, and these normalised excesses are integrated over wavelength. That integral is -0.2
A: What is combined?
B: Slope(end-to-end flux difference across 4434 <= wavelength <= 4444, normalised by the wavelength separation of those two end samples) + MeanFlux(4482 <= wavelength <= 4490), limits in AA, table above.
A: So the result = 7.7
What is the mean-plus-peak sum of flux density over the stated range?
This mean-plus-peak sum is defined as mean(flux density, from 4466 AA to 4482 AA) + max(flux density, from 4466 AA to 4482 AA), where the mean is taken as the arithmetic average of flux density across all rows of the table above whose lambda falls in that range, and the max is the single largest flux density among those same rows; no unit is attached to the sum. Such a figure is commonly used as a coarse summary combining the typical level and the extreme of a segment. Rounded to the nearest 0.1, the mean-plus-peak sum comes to 17.1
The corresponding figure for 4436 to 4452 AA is 16.2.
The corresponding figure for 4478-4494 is 16.5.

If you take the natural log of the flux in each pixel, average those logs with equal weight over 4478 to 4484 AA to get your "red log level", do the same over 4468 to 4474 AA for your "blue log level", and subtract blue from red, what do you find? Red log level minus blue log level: -0.024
